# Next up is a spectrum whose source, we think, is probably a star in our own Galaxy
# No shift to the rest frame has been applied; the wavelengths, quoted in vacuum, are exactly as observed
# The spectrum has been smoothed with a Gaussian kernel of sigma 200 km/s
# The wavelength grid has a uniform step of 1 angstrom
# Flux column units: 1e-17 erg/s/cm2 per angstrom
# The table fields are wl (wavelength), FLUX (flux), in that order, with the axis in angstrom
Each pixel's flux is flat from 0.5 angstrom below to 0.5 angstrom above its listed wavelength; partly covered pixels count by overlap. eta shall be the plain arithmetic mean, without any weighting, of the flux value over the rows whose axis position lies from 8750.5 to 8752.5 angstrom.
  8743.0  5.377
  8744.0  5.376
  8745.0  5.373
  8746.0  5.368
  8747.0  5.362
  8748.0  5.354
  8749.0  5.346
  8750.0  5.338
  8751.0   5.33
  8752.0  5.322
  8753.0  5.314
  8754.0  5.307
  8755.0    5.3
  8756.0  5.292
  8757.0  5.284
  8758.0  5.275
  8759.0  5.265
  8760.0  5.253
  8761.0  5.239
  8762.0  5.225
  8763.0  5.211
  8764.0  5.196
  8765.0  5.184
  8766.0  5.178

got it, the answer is 5.33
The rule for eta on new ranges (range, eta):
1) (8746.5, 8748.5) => 5.36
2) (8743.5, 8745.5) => 5.37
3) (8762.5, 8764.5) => 5.20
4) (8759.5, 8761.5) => 5.25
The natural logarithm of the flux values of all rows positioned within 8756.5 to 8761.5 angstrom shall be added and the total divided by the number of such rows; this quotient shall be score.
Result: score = 1.66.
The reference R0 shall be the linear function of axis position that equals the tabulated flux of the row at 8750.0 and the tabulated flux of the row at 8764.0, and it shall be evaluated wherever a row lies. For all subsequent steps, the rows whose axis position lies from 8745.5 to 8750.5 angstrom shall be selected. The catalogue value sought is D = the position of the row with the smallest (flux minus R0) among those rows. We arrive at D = 8746.0 angstrom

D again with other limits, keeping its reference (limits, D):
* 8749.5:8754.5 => 8750.0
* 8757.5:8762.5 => 8762.0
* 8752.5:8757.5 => 8753.0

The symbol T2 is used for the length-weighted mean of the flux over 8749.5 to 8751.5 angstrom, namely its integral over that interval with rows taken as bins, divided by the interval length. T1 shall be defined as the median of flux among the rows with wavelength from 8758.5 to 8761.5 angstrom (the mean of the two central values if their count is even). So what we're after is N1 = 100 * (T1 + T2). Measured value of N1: 1059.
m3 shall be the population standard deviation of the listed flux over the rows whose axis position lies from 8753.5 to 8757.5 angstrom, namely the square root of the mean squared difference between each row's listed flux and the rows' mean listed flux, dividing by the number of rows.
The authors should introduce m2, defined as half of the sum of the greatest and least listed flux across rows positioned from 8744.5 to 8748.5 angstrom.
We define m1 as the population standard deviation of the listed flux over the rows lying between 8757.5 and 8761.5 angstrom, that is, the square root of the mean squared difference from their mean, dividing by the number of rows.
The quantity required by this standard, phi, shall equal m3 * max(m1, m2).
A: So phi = 0.0462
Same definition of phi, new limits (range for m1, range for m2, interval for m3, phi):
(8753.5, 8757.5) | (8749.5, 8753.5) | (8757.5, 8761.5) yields 0.0717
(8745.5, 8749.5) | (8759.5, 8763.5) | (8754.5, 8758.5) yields 0.0486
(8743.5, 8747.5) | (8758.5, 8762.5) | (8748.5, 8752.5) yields 0.0469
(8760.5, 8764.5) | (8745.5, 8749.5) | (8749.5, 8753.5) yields 0.0479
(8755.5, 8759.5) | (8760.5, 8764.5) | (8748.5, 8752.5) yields 0.0467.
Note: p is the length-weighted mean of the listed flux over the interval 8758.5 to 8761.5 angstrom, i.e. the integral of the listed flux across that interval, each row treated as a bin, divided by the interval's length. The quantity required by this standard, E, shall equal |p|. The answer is 5.25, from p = 5.25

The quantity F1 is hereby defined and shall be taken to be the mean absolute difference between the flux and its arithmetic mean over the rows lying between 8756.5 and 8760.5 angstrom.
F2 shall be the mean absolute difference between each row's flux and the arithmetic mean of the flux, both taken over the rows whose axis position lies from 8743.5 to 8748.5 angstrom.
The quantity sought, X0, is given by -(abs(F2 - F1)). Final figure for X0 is -0.003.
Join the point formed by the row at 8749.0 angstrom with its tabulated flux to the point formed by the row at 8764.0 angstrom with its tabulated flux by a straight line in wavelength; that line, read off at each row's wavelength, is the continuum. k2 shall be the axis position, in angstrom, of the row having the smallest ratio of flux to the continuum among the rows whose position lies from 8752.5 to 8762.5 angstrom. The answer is 8753.0 angstrom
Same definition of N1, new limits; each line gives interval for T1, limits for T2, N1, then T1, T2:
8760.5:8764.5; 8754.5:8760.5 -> 1050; 5.22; 5.28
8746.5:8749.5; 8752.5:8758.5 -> 1065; 5.35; 5.30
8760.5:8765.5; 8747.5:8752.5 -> 1055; 5.21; 5.34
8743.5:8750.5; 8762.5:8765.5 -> 1056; 5.36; 5.20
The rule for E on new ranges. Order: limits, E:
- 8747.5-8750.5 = 5.35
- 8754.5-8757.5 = 5.29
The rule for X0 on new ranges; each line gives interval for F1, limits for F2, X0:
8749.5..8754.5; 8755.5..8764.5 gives -0.018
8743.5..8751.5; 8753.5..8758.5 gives -0.004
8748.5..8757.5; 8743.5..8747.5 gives -0.012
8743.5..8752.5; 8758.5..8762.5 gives -0.003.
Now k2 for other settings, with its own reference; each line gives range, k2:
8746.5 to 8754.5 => 8747.0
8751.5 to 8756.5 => 8752.0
